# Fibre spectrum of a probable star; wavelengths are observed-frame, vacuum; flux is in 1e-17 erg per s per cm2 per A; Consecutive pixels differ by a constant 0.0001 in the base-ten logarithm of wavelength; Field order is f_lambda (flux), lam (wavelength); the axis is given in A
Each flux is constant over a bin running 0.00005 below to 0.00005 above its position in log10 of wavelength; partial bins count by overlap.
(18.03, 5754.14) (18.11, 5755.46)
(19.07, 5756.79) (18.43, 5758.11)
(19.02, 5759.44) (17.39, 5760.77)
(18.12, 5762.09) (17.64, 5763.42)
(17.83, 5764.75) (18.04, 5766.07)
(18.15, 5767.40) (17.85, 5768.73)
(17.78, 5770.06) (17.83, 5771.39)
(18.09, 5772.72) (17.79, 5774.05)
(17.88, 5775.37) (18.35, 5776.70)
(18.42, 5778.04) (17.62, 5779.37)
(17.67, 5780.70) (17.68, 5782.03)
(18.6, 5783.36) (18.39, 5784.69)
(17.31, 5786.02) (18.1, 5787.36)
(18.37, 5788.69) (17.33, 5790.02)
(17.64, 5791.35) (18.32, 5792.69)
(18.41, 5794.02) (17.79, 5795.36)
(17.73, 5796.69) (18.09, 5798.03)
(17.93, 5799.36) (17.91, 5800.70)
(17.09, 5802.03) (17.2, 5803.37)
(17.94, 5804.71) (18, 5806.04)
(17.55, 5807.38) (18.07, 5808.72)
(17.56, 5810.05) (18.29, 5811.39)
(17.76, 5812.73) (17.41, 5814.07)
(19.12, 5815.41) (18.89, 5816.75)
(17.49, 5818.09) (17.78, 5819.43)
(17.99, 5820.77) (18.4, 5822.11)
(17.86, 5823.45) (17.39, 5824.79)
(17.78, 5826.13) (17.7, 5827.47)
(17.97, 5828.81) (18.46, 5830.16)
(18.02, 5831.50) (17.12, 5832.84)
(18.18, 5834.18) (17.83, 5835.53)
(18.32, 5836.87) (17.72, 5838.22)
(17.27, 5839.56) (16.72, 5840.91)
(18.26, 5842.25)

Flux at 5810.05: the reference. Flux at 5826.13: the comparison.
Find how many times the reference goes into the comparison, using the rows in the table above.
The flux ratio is 1.01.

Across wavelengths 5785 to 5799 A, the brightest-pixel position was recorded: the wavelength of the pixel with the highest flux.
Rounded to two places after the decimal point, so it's 5794.02 A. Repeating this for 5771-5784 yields 5783.36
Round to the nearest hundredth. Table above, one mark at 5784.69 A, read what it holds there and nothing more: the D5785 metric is 18.39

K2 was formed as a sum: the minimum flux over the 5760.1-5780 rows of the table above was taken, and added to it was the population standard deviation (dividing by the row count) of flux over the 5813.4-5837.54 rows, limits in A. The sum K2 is 17.9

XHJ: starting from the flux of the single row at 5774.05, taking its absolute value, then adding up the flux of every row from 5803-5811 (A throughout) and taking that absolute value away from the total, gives 88.5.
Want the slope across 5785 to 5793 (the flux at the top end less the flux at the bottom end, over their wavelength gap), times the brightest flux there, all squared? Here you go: 7.7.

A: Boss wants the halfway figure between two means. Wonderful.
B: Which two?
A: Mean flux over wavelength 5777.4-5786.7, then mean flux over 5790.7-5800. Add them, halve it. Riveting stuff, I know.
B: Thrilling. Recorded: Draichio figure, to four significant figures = 17.97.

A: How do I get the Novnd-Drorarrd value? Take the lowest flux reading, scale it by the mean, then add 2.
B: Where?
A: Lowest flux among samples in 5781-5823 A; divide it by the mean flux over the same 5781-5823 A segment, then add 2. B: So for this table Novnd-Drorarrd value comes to 2.95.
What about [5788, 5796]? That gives 2.96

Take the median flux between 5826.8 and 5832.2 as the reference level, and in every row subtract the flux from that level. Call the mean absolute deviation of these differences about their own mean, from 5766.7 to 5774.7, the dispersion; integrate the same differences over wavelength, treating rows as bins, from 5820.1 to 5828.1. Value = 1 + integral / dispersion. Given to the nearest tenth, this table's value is 9.3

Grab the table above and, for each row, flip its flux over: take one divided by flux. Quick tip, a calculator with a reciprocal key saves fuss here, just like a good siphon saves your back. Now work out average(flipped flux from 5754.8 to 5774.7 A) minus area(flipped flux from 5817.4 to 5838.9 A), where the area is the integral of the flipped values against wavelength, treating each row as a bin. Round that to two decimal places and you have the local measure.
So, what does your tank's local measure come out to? -1.15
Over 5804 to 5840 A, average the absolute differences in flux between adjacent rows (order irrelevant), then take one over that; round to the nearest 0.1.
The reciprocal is 1.9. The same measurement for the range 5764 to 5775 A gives 5.4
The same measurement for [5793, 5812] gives 2.5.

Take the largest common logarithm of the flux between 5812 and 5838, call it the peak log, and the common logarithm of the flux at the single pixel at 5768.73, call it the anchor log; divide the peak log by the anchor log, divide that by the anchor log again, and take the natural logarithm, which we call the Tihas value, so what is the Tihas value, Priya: -0.201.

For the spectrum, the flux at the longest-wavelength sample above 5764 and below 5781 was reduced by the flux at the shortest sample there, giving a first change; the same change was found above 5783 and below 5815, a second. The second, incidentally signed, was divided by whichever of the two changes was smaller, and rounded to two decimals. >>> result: 1.00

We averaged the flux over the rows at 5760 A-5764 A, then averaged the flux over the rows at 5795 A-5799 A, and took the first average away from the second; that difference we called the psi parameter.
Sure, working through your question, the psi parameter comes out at 0.15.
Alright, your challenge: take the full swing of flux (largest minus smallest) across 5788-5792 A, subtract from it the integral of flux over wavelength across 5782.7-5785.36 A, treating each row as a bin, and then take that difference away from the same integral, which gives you 97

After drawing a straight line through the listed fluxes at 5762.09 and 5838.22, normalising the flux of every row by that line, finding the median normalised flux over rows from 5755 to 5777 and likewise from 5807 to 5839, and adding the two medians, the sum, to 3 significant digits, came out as 2.00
